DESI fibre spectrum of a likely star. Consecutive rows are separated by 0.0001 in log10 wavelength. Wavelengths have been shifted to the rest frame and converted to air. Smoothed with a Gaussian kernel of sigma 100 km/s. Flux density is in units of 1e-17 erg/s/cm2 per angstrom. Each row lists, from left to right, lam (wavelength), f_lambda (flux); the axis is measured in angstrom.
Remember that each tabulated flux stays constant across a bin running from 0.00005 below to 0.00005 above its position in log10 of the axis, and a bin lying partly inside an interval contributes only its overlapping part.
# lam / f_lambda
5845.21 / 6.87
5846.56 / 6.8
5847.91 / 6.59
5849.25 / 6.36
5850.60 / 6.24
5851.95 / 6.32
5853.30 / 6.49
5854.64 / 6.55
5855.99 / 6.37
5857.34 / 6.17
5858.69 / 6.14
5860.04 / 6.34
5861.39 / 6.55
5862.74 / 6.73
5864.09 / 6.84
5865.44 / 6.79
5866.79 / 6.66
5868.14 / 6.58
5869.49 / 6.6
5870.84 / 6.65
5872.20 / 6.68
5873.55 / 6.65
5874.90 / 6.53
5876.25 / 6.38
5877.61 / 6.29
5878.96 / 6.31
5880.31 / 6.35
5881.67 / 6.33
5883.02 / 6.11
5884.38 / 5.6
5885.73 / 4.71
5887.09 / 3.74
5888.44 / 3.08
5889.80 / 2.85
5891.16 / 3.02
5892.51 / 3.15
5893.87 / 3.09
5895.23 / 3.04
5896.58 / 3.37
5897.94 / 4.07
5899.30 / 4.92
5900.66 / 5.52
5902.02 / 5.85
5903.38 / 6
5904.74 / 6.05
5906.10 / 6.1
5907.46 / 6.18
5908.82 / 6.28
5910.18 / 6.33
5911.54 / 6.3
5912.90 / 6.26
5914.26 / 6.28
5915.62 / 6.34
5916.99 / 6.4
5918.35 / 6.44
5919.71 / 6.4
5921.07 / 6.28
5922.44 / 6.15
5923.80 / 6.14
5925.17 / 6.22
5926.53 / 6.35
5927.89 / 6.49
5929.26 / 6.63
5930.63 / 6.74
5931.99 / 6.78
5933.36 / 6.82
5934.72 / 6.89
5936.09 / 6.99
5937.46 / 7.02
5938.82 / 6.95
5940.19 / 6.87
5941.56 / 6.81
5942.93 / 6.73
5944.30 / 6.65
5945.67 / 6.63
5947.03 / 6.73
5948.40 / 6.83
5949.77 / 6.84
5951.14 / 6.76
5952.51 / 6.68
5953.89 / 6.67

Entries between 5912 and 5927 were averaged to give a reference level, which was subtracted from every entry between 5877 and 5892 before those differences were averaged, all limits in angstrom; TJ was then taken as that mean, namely -1.4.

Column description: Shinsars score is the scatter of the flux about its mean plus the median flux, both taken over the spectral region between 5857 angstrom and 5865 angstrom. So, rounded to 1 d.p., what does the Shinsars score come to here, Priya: 6.7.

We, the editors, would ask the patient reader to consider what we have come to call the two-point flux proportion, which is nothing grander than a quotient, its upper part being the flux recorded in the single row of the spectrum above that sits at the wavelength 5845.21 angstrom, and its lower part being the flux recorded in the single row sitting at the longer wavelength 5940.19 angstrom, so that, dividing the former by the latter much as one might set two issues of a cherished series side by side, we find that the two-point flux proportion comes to 1.000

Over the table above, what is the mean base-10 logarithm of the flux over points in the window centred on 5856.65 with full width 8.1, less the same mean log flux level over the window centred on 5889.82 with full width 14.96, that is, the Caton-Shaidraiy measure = 0.24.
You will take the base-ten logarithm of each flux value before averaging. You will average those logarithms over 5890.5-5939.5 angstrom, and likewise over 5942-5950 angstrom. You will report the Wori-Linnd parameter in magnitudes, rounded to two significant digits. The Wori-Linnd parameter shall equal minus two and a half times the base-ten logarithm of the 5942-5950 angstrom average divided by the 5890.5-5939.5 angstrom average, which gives -0.10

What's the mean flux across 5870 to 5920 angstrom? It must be 5.45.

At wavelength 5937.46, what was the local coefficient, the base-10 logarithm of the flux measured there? 0.85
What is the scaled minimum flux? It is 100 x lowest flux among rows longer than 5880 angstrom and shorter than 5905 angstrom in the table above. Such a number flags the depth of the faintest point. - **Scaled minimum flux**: 285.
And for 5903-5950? 600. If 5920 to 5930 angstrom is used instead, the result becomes 614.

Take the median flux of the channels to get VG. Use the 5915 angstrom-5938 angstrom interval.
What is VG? 6.44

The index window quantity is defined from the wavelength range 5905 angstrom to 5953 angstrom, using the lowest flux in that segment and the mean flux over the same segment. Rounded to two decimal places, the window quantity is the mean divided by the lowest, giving 1.07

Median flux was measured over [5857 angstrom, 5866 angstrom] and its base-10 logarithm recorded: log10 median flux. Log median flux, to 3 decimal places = 0.816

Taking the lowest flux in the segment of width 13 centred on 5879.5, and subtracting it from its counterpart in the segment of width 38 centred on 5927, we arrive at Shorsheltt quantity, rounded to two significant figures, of 1.4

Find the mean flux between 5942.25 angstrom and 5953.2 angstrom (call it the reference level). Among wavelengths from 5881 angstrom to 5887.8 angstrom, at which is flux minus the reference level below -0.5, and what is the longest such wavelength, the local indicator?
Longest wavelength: 5887.09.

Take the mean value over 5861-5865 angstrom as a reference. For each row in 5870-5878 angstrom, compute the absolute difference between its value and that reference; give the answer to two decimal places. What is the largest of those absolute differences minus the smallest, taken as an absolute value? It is 0.39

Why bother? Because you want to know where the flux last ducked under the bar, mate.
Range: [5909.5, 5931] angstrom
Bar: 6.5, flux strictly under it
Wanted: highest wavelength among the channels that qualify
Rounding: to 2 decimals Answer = 5927.89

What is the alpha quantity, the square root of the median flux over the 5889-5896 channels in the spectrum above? 1.74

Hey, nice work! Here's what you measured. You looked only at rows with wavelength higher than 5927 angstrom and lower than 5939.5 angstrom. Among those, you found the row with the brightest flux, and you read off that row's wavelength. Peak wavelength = 5937.46 angstrom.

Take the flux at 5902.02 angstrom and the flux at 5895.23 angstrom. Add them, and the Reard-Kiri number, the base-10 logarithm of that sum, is 0.95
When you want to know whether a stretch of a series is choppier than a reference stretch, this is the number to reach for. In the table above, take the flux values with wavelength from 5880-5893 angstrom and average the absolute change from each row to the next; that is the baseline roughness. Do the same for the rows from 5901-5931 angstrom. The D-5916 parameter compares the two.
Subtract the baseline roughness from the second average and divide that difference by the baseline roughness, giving -0.82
